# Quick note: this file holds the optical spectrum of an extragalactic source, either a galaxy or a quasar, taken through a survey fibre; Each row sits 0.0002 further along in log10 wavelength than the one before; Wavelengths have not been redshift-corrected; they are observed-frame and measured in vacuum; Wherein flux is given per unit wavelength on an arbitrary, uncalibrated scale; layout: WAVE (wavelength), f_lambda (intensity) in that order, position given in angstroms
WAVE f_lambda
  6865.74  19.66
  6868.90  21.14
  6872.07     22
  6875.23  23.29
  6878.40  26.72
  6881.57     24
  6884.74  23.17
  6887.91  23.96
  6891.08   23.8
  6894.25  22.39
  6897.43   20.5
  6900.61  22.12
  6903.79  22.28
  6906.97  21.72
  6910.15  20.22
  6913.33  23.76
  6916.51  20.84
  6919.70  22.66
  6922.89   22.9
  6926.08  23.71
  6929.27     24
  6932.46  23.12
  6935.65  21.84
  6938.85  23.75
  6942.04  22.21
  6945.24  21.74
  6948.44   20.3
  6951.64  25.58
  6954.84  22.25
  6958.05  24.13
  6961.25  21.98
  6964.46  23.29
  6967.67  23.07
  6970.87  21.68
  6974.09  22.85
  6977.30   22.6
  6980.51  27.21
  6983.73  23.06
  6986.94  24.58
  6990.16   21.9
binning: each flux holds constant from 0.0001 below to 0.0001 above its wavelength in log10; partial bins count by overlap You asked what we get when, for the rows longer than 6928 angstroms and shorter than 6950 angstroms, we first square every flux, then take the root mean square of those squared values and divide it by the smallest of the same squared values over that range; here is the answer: 1.23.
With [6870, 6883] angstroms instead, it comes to 1.21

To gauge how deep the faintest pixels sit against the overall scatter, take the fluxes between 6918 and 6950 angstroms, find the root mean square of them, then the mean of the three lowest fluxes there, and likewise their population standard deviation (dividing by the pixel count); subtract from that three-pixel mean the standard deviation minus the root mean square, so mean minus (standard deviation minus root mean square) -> 42.9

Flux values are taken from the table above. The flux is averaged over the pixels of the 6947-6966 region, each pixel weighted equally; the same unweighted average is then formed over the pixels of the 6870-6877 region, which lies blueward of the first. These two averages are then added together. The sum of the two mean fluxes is 45.6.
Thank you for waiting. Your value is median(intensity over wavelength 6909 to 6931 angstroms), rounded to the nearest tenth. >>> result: 22.9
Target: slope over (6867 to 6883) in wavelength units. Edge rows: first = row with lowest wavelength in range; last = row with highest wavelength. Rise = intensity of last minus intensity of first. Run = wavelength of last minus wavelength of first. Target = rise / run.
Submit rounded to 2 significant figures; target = 0.23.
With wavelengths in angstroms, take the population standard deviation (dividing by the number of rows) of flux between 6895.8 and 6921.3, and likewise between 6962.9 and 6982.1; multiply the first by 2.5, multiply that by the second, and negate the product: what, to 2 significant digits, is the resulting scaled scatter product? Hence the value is -4.9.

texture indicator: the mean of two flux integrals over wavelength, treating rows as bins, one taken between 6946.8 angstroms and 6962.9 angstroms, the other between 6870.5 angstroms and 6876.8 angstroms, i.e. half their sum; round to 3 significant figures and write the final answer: 255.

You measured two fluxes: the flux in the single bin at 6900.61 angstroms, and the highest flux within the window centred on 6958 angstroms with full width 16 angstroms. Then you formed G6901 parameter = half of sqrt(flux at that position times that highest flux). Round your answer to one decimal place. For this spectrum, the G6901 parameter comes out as 11.9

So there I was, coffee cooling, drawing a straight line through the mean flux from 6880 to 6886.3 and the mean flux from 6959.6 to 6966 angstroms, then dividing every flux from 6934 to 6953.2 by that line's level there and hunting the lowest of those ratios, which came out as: 0.890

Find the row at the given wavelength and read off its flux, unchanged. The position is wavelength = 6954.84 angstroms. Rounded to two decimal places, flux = 22.25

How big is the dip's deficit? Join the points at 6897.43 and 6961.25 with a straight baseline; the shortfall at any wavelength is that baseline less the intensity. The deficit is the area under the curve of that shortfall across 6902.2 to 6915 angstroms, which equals -15.7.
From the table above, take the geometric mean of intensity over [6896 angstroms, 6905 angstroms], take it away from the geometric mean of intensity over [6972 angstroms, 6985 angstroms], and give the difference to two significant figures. 2.2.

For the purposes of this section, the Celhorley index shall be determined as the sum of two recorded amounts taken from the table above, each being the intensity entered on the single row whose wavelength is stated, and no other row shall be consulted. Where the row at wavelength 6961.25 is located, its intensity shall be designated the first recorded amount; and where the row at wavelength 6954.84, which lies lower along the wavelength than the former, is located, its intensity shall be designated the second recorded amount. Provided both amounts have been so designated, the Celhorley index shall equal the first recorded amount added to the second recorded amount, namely 44.2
